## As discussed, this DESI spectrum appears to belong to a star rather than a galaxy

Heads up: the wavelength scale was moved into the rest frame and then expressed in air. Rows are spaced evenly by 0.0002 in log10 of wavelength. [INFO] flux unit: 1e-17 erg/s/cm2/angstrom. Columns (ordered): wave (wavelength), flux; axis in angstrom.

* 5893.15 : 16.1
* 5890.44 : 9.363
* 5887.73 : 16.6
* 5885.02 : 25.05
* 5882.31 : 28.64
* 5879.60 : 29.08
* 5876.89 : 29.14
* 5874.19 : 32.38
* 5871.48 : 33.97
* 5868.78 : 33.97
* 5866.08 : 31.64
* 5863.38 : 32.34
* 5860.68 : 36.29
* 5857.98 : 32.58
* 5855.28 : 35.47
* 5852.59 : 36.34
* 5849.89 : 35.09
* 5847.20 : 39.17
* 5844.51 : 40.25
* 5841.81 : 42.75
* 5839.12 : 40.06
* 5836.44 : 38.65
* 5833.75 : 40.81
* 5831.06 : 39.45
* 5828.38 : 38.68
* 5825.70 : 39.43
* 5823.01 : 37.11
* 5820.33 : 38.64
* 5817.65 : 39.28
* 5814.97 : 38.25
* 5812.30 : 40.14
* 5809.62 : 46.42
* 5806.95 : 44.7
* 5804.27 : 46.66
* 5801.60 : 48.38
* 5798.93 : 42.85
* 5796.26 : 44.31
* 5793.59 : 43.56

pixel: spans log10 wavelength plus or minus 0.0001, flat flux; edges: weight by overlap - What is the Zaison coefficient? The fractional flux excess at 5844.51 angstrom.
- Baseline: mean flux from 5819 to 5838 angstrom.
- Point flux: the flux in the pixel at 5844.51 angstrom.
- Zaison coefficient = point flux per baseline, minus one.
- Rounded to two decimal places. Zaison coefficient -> 0.03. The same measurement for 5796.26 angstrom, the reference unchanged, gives 0.14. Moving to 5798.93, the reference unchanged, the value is 0.10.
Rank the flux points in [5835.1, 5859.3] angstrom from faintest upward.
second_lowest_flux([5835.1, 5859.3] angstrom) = 35.09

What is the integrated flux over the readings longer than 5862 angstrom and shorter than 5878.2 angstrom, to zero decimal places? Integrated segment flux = 523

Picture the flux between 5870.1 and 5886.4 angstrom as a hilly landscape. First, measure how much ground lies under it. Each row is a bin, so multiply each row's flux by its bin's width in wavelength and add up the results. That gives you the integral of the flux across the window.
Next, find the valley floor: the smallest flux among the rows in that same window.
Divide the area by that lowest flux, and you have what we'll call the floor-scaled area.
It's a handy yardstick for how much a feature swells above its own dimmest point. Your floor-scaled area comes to 19.3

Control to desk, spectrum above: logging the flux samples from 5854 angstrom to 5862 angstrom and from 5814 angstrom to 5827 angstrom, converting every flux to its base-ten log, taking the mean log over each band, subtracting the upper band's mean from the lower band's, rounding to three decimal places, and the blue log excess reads 0.045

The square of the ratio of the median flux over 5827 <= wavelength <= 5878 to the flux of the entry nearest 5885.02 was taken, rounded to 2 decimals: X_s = 2.10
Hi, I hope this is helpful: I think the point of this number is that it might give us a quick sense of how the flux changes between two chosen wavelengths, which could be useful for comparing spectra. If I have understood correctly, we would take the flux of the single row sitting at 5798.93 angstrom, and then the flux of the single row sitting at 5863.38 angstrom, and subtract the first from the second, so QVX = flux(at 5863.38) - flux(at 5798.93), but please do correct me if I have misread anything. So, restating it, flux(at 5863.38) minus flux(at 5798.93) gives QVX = -11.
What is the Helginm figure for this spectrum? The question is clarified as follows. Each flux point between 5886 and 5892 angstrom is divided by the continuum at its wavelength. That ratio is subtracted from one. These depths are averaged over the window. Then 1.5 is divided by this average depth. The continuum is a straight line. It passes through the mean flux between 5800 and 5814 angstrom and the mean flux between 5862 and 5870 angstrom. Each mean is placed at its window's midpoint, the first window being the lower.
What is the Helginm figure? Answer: 3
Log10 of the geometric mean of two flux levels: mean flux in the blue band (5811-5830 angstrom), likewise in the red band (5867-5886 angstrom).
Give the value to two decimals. 1.54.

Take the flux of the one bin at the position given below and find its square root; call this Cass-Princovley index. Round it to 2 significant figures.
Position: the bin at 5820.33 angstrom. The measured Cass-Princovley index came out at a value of 6.2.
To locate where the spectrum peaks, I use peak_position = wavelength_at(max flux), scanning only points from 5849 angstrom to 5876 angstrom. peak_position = 5852.59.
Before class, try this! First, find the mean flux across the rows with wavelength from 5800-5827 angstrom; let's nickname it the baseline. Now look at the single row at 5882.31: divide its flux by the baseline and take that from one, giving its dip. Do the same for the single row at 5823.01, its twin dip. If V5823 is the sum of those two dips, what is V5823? 0.4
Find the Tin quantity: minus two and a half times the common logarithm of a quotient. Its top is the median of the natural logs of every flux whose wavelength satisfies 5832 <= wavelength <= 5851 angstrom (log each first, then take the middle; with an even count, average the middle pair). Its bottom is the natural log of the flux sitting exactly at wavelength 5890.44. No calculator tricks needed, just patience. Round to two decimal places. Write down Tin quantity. -0.54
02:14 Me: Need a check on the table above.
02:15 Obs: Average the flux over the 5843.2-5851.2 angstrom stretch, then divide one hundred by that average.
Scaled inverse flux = 2.62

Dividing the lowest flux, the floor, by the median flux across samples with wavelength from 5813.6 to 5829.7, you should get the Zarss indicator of 0.960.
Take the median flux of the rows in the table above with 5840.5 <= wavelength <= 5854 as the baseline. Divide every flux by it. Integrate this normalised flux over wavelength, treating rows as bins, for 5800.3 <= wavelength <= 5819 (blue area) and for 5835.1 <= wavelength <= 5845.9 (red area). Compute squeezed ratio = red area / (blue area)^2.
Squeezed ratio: 0.03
